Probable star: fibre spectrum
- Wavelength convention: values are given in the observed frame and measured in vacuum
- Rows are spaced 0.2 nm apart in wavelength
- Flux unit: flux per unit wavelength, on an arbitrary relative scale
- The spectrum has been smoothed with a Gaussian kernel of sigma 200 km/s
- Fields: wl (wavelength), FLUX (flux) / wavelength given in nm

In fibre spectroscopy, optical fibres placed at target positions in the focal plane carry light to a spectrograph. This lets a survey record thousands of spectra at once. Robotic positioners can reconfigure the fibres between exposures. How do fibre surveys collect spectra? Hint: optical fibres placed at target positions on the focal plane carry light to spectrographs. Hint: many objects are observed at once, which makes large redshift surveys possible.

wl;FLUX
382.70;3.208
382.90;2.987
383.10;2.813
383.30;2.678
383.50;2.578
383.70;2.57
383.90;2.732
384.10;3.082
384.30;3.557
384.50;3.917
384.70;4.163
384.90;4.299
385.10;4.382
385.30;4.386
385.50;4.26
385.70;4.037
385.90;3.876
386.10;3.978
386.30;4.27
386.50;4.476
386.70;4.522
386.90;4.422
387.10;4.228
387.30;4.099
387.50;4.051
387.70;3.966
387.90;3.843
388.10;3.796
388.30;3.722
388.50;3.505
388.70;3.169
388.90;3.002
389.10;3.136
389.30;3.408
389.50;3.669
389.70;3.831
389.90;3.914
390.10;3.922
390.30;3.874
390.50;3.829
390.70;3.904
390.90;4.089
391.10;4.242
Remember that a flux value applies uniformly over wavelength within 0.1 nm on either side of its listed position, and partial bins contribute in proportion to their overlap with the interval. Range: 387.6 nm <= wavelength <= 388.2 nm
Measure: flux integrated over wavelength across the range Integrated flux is 2.3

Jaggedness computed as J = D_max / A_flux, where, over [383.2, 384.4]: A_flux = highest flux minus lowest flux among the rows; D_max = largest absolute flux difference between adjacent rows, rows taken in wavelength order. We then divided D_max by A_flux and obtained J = 0.48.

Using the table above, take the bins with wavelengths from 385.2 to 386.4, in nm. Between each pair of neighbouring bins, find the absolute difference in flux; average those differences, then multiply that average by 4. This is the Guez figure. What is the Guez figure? 0.72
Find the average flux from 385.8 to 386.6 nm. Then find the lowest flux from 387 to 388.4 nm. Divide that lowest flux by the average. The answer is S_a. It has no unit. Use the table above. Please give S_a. 0.90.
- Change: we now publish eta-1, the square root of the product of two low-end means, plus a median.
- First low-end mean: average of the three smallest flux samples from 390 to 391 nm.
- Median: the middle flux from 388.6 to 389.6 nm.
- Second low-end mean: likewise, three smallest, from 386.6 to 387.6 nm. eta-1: 7.16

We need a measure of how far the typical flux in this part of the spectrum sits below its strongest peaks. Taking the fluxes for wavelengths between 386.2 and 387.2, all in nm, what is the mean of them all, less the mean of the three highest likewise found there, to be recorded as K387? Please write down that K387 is -0.09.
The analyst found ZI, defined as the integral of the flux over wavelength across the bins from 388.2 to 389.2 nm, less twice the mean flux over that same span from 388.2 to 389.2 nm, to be -3.31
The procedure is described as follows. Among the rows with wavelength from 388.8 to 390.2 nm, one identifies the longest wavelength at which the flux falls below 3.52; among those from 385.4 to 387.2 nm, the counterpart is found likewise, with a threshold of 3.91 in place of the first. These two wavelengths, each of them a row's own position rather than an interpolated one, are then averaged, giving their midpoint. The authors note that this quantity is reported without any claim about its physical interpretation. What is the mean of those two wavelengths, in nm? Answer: 387.60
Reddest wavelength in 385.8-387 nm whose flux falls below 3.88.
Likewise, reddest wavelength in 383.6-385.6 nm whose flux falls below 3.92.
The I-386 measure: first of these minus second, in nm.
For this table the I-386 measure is 1.40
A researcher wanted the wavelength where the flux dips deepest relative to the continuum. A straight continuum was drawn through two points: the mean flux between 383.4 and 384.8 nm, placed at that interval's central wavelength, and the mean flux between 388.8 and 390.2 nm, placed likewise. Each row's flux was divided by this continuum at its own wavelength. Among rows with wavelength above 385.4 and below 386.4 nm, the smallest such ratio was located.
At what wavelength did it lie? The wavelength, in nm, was 385.90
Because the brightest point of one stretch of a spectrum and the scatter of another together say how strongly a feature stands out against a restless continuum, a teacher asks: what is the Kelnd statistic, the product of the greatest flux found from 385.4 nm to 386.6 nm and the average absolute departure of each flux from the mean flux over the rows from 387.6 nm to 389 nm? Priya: 1.3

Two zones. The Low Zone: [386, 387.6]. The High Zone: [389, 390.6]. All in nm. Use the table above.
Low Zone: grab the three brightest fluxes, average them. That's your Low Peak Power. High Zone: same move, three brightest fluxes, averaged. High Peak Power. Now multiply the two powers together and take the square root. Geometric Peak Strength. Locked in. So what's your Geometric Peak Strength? 4.18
